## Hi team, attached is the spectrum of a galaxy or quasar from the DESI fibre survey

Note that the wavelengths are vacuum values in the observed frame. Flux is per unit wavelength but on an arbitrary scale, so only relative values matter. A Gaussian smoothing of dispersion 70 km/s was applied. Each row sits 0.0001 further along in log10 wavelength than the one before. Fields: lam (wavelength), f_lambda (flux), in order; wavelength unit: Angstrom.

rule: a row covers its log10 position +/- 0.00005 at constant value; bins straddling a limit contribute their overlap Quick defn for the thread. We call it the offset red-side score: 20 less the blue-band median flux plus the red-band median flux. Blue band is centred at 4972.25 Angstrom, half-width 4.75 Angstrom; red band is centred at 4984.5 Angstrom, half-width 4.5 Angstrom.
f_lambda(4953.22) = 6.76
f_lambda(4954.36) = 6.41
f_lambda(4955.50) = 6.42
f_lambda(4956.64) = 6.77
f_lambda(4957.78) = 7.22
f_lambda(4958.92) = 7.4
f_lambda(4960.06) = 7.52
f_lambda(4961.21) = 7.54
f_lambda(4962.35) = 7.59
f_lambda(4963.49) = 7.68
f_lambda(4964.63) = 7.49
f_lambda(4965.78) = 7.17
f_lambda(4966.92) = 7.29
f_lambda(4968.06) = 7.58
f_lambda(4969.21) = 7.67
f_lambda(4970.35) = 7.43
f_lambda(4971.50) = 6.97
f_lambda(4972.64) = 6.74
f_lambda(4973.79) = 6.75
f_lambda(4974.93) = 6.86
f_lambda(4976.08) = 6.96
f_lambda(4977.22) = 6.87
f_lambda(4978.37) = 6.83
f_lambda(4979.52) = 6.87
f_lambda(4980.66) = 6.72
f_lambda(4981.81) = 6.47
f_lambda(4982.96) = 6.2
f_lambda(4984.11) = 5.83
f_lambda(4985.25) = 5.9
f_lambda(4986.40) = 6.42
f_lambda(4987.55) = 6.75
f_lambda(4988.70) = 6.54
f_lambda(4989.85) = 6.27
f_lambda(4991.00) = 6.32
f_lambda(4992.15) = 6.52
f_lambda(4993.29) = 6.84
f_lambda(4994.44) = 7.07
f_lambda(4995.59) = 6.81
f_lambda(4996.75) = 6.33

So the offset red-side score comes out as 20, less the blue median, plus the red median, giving 19.48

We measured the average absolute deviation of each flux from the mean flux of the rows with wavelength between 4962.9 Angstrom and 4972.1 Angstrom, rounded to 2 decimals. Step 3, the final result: 0.20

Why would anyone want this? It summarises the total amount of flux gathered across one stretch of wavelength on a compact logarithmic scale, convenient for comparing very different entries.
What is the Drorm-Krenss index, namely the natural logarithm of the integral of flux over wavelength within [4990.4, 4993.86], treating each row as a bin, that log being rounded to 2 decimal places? 3.12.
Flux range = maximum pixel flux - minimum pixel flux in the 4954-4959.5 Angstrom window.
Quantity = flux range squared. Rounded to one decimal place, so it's 1.0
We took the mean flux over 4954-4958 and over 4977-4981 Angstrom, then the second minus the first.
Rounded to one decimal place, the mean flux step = 0.1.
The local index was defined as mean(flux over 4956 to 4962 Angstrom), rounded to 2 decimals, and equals 7.29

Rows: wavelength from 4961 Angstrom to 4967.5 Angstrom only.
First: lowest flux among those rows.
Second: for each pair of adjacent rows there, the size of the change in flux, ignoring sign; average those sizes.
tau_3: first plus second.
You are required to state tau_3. 7.3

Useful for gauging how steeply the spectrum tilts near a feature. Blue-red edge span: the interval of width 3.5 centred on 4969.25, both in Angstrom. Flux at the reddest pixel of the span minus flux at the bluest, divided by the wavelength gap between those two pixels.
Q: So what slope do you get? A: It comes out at -0.066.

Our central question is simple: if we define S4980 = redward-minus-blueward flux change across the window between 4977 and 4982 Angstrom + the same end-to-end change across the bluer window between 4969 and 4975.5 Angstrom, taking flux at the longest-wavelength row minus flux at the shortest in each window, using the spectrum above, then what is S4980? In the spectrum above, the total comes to -1.2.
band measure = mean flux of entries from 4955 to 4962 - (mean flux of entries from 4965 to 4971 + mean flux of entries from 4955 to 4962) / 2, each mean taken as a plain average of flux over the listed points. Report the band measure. -0.1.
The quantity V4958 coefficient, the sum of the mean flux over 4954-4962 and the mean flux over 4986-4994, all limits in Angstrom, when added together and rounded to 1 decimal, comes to 13.6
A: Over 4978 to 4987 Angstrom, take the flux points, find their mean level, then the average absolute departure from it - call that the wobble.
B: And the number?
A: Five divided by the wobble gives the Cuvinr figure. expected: 16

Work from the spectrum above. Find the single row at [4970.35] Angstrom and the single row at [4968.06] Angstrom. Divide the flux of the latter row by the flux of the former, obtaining 1.02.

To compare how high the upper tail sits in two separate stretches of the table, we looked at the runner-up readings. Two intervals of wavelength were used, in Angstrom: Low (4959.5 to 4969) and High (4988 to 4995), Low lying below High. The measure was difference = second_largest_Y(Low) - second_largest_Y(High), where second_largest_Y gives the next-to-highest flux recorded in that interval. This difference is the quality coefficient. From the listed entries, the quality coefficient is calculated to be 0.75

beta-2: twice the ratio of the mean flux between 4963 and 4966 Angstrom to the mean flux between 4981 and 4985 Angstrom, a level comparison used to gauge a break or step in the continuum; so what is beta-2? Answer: 2.42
